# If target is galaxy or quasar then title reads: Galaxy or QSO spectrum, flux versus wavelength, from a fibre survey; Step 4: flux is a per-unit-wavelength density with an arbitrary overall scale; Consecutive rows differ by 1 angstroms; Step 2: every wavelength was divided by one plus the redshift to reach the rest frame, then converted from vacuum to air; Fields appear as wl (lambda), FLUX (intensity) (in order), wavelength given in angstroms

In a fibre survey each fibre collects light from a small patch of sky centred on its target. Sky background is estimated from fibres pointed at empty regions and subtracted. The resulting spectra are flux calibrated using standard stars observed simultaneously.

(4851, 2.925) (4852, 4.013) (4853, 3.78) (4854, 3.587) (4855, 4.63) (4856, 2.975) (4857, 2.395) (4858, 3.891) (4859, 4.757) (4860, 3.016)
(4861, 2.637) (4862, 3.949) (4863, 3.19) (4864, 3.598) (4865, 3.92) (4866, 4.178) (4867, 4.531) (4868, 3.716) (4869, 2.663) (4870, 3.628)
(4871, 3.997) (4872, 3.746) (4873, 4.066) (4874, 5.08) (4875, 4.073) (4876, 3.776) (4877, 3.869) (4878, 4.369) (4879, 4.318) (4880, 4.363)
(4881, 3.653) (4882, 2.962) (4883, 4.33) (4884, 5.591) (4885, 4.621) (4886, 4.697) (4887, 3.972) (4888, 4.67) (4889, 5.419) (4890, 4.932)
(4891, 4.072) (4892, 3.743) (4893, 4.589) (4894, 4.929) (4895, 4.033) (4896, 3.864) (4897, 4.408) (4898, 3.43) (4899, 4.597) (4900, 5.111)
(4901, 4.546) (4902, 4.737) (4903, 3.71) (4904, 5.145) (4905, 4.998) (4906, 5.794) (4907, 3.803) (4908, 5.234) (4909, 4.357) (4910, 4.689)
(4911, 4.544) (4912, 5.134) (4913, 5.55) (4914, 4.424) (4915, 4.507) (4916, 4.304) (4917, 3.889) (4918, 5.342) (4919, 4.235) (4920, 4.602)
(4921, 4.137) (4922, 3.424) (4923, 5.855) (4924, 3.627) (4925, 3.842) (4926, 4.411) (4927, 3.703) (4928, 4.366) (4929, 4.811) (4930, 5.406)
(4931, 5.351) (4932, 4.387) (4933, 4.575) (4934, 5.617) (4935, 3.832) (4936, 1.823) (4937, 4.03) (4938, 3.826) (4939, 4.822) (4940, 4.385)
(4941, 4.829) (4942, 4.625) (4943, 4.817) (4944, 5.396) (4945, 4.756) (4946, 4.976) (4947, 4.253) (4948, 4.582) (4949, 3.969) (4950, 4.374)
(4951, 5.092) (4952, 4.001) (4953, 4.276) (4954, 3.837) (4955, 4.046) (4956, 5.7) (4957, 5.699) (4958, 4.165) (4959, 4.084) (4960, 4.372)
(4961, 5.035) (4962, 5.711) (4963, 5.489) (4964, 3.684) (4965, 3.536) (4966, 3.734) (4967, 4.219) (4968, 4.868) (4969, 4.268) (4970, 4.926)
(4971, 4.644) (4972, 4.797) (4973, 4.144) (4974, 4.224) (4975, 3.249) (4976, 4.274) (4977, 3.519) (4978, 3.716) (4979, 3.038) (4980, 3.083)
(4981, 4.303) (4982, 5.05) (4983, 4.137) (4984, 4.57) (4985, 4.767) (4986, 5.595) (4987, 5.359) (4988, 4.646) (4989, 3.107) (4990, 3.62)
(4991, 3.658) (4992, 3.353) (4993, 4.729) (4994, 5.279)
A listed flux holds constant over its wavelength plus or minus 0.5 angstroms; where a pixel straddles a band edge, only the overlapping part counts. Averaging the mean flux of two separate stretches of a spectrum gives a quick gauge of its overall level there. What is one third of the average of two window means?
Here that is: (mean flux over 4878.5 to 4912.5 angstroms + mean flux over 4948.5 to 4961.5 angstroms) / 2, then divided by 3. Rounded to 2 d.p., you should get 1.50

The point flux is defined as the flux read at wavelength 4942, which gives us 4.625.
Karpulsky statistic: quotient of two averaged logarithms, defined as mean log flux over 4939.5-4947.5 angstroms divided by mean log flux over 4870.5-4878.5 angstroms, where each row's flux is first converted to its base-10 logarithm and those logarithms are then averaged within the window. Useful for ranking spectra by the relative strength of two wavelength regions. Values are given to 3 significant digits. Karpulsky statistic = 1.10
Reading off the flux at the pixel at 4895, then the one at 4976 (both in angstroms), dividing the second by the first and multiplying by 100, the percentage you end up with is 106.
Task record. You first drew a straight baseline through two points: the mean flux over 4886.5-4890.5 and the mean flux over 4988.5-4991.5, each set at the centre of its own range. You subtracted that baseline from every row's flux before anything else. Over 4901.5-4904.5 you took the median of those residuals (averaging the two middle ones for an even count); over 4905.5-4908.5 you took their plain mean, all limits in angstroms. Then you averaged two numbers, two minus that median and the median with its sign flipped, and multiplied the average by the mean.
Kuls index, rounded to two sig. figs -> 0.36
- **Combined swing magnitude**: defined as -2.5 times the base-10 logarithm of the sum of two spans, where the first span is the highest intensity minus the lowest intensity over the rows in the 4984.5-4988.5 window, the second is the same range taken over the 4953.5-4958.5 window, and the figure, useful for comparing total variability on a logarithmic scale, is -1.12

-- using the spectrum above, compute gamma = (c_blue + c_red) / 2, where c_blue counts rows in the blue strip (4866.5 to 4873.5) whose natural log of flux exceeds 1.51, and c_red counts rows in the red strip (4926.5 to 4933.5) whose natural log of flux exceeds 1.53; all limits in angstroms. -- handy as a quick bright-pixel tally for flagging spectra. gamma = 2.0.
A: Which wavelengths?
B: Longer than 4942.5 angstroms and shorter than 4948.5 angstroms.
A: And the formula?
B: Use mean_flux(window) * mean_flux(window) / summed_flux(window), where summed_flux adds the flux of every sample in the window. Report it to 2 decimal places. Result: 0.80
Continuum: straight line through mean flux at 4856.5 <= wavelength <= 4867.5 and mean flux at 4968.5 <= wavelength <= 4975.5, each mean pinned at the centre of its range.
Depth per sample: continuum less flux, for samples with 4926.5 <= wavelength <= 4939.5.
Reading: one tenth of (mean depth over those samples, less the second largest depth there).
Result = -0.061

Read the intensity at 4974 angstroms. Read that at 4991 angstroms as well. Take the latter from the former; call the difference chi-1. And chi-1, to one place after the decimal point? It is 0.6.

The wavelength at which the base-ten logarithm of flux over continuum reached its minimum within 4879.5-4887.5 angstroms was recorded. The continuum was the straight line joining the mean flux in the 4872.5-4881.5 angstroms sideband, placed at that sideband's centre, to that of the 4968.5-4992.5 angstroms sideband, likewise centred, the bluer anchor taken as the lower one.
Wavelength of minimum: 4882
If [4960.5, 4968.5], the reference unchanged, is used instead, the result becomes 4965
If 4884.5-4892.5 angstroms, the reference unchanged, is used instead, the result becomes 4892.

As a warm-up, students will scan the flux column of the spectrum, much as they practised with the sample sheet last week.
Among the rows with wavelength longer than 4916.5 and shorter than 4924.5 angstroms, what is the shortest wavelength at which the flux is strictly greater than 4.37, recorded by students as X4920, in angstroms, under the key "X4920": 4918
